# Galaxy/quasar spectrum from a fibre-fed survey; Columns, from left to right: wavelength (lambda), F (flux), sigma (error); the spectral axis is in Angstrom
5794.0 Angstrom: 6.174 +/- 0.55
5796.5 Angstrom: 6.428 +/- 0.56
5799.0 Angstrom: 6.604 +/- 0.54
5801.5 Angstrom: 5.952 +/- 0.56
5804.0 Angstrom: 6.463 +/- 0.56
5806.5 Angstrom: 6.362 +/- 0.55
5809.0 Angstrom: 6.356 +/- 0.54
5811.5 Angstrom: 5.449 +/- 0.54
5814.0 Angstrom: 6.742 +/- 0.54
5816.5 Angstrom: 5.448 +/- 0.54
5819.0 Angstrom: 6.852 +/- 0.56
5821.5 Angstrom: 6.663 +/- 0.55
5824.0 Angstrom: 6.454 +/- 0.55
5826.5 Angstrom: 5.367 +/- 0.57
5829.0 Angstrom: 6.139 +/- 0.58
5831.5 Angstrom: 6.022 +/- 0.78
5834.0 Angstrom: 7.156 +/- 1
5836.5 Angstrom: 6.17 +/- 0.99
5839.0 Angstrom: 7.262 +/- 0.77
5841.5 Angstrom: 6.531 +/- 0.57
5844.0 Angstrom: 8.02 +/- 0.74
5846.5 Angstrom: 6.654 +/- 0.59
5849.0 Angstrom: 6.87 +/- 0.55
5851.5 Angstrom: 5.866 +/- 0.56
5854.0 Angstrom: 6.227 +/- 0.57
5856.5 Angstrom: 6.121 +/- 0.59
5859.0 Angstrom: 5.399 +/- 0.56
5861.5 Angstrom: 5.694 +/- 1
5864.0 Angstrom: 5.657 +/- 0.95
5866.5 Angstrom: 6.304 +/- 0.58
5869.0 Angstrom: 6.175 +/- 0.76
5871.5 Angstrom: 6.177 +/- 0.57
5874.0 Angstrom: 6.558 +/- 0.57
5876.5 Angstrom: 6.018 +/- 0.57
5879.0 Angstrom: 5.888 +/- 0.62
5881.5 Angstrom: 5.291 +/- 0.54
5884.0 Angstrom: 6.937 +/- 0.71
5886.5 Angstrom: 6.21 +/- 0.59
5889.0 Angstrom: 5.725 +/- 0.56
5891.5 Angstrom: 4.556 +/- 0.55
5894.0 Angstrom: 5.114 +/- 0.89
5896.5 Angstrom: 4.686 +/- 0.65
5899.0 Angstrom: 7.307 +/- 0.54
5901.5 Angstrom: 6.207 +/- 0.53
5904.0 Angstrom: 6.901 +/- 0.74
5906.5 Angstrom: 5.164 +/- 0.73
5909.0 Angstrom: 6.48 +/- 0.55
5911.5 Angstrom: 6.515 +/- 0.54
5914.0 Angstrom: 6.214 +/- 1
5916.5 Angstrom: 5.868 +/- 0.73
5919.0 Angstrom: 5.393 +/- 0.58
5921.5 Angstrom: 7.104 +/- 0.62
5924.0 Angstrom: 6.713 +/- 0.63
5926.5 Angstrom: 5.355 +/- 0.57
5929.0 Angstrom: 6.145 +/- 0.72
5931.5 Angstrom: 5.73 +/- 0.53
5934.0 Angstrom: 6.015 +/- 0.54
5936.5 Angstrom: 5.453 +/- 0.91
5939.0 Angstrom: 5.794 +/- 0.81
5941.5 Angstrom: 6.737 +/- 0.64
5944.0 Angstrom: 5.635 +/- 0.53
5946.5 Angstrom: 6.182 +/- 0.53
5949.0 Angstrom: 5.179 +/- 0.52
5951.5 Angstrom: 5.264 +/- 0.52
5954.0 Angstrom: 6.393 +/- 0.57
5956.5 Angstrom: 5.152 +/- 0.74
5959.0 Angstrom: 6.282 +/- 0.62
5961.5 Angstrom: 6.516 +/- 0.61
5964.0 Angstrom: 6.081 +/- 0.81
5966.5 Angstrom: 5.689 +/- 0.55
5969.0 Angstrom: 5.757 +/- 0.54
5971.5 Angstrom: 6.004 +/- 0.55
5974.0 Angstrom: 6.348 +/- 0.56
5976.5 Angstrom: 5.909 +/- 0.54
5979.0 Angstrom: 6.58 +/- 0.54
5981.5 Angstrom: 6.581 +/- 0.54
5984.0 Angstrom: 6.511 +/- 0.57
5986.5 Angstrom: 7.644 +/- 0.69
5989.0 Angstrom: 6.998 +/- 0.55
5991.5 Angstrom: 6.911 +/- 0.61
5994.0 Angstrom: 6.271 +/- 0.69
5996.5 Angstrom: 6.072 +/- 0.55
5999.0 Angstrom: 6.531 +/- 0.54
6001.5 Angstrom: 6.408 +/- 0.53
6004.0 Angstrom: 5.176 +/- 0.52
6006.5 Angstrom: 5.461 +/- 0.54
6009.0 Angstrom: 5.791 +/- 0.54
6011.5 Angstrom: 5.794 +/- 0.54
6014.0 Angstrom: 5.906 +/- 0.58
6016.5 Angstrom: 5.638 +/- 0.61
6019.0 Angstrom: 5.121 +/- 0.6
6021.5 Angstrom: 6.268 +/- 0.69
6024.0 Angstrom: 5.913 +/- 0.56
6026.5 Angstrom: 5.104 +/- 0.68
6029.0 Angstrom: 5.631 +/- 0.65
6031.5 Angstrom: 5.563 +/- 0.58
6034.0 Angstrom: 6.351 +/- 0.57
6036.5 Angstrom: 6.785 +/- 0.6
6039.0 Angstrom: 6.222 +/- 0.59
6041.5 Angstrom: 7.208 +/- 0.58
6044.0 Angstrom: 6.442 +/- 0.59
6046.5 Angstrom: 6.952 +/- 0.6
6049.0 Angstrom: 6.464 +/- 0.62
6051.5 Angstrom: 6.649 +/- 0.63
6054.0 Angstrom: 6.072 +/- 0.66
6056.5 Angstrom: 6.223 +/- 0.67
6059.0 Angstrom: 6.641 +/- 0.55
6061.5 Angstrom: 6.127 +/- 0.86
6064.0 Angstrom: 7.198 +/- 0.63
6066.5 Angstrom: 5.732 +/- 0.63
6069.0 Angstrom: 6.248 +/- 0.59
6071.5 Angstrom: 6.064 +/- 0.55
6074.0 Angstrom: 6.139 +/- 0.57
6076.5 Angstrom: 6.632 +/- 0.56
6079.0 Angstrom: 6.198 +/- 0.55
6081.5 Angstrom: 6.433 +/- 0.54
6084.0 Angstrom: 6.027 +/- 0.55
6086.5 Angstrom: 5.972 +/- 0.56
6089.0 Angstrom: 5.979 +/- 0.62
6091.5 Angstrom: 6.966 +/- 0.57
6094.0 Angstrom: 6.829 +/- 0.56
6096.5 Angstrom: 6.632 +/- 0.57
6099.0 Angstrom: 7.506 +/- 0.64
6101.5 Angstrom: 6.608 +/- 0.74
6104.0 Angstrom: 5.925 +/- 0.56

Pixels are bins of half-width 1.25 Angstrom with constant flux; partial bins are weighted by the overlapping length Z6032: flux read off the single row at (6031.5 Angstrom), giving 5.563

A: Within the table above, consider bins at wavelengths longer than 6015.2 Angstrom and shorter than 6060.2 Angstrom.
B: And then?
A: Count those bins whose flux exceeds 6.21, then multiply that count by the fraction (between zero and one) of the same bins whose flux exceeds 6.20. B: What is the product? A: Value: 7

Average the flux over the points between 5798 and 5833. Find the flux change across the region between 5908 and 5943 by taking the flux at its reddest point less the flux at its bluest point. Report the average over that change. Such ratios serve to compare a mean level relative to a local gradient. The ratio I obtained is 24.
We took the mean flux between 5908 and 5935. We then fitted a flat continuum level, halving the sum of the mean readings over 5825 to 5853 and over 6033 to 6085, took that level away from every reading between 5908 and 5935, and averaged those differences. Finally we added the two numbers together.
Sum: 5.8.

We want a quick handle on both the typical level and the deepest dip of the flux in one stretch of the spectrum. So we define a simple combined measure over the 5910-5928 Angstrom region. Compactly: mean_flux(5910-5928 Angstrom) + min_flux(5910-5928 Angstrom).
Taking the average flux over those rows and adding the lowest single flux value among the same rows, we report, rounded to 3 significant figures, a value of 11.5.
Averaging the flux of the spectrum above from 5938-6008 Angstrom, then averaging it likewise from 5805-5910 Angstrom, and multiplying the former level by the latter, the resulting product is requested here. 37.9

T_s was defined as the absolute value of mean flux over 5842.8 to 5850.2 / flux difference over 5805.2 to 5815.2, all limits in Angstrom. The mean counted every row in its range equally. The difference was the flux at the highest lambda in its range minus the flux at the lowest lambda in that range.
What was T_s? 19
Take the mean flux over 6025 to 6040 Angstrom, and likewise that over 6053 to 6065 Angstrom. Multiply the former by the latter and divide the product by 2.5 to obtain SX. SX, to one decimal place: 15.3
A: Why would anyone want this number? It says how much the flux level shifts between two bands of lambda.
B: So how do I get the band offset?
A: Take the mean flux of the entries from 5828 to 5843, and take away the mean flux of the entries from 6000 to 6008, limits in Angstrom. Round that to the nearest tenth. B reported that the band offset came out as 0.9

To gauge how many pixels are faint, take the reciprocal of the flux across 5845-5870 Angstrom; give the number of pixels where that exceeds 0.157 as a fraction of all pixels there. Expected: 0.80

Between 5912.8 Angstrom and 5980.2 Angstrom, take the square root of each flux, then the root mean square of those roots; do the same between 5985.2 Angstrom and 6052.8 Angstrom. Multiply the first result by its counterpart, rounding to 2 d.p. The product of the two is 6.09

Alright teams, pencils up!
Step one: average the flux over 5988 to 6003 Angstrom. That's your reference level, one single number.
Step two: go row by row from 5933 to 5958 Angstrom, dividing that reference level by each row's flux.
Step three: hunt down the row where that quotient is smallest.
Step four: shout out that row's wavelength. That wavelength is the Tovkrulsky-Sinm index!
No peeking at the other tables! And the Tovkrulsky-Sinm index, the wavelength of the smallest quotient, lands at 5941.5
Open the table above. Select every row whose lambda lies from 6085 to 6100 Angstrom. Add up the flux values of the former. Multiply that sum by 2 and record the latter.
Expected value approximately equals 80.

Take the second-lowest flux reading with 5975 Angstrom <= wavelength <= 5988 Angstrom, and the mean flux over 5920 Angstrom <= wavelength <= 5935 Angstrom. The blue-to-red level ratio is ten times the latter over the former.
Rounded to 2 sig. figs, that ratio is 9.5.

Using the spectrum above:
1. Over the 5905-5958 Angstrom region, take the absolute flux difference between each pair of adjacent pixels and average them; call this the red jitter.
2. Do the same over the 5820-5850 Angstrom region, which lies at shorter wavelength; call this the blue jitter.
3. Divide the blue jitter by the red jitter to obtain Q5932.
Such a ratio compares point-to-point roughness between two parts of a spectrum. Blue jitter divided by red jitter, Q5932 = 1.16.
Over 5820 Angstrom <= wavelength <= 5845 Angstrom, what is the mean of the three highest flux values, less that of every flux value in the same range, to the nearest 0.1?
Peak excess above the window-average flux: 0.9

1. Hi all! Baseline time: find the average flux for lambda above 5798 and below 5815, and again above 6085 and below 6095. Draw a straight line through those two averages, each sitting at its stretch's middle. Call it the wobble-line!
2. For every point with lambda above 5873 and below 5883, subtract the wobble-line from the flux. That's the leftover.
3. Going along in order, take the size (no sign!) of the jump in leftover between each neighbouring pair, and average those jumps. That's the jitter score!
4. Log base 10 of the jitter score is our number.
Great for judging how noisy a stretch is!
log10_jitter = -0.37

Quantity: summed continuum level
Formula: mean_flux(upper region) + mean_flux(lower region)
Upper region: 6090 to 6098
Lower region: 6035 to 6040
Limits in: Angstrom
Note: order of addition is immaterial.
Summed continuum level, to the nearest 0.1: 13.3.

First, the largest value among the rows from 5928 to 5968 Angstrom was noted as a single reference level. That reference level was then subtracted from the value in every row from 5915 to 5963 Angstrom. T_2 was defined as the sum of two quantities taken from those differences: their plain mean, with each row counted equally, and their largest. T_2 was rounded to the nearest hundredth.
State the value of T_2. -0.43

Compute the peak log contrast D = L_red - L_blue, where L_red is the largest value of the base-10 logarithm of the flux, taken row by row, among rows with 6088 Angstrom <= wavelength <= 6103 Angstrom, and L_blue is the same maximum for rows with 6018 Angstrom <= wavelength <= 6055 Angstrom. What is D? 0.02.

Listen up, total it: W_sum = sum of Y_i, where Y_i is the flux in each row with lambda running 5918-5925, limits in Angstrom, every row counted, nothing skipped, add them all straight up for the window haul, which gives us 19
